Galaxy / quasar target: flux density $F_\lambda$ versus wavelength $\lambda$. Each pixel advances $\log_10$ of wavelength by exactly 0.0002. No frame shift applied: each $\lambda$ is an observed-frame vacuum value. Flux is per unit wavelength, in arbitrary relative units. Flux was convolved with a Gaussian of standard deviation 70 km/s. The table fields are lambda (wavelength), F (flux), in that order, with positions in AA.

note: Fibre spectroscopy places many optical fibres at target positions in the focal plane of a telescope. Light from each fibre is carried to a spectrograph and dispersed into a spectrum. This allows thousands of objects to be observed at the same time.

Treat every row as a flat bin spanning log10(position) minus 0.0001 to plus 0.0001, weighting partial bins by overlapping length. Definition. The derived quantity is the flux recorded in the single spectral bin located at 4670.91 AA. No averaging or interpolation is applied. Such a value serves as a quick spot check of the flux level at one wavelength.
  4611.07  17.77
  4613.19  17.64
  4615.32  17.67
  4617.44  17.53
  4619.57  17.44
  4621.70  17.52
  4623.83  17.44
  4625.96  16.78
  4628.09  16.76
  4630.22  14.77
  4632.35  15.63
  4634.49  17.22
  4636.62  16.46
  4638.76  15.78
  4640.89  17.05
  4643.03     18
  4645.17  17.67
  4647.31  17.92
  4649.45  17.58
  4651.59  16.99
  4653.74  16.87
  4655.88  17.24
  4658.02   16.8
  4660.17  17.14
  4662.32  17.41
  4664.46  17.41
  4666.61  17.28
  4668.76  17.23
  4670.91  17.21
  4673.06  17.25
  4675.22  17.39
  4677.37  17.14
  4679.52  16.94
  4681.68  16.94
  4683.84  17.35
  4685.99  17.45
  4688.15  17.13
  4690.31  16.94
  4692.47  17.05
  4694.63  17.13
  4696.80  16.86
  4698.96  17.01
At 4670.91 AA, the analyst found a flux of 17.21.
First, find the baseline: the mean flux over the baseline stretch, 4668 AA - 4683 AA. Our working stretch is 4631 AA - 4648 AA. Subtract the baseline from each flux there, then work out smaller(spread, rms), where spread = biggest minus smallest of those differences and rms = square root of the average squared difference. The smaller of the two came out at 0.89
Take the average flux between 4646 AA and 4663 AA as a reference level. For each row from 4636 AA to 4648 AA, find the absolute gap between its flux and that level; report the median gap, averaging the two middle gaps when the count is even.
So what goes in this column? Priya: 0.72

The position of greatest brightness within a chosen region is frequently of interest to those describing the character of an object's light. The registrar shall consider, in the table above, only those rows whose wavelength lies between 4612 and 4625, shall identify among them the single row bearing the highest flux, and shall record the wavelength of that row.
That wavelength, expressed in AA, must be 4615.32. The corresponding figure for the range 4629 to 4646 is 4643.03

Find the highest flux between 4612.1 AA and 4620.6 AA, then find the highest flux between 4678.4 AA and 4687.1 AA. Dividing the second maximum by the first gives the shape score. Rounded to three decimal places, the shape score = 0.988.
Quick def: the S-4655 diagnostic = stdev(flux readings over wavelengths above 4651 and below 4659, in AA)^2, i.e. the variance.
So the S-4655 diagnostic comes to 0.0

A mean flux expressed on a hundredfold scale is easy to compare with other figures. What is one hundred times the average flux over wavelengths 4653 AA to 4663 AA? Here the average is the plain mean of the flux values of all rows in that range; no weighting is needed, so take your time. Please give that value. 1709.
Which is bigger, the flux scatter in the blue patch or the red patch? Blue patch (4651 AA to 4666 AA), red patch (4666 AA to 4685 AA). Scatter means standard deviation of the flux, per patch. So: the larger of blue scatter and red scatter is 0.2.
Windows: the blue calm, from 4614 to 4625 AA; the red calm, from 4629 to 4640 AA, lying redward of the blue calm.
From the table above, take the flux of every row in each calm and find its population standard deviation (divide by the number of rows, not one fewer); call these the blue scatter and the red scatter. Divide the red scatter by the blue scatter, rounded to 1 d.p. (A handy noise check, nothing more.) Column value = 9.8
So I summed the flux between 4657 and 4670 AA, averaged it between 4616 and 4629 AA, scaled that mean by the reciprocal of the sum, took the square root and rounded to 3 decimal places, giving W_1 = 0.409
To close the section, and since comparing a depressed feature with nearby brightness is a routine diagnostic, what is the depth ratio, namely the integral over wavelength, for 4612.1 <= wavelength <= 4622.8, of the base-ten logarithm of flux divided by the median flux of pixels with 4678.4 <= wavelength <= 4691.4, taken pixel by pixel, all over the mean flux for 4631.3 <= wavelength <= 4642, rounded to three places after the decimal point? 0.009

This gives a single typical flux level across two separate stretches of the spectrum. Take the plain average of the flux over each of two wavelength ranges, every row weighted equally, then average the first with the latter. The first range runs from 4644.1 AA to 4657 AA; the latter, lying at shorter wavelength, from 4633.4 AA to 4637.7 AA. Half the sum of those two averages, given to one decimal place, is 17.1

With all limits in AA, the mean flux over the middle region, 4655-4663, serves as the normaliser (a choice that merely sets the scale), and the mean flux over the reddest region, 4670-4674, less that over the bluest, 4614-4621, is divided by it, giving -0.02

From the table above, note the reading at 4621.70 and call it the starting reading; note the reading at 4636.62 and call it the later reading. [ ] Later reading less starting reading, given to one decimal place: -1.1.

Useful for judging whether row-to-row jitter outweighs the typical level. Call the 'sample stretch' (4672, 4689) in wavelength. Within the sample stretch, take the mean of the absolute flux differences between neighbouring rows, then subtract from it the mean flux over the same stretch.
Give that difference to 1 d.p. -17.0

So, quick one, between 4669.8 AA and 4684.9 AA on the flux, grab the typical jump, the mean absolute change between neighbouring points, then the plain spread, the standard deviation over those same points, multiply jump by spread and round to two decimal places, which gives 0.03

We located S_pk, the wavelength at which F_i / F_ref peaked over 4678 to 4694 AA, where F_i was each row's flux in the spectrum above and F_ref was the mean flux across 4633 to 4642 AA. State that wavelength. 4685.99 AA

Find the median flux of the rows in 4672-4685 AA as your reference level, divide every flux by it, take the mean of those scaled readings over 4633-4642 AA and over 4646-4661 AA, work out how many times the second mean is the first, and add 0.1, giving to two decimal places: 1.14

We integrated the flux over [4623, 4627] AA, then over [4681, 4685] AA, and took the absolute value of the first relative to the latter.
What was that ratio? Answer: 0.99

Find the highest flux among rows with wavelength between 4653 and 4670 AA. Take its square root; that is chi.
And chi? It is 4.17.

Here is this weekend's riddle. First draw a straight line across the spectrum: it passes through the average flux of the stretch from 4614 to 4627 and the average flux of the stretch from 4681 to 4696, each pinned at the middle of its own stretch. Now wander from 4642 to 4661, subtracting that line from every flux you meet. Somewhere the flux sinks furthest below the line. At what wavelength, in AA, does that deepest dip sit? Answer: 4658.02 AA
